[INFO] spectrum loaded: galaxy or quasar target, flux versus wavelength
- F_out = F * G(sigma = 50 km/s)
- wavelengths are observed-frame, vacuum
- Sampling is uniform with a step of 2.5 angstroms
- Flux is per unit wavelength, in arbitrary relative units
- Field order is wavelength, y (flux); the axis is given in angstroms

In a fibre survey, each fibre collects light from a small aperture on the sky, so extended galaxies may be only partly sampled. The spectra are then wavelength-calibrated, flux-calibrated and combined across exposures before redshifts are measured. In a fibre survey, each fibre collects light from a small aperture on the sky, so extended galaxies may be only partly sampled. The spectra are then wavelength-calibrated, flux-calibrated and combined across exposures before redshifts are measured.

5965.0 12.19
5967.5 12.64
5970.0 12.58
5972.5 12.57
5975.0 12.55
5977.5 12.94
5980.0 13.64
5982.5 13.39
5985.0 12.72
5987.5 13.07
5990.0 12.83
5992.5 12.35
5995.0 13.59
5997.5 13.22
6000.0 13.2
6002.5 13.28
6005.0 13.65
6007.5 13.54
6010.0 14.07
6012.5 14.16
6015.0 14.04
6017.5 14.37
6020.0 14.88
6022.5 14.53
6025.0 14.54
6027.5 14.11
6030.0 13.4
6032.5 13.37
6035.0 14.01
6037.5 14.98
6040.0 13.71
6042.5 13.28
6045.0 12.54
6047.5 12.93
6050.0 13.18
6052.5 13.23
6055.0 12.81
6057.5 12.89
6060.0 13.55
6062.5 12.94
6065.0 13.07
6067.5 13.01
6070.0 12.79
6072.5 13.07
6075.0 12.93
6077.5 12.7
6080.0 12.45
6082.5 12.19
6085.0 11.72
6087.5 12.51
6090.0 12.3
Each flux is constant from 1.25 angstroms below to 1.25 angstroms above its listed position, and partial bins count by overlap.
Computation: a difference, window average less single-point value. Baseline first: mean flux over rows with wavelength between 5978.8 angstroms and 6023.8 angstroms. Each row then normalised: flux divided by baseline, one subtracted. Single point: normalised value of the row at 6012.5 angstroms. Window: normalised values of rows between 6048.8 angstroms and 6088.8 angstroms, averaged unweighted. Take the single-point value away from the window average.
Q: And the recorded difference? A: -0.10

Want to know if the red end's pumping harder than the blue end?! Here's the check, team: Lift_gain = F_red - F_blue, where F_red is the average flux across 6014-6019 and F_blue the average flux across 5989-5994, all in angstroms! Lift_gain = 1.6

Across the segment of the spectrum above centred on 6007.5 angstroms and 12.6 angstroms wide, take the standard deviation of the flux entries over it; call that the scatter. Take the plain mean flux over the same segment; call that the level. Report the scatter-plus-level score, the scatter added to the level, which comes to 14.1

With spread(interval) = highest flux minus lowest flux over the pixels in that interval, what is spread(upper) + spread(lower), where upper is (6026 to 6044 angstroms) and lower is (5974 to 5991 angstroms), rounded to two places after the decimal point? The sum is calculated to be 2.79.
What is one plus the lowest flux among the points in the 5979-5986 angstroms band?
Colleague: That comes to 13.7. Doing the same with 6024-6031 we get 14.4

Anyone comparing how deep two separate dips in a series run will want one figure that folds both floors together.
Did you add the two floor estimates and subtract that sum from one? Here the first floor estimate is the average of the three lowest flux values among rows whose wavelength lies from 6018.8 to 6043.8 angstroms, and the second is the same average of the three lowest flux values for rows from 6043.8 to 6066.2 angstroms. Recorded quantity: -25.1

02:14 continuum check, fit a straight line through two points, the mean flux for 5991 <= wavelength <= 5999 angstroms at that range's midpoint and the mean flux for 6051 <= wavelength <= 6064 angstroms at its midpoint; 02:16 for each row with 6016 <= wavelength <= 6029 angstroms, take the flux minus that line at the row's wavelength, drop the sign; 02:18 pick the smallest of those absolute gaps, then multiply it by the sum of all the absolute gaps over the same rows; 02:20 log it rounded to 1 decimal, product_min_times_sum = 7.4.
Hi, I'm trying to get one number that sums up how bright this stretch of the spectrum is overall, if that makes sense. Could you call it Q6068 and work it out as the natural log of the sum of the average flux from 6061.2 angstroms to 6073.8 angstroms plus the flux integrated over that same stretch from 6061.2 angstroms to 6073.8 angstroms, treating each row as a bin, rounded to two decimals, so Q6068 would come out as 5.17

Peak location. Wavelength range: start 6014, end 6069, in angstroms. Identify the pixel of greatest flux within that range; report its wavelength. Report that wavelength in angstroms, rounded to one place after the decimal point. 6037.5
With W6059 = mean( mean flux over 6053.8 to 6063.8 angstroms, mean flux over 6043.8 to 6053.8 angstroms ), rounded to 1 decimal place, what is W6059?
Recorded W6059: 13.0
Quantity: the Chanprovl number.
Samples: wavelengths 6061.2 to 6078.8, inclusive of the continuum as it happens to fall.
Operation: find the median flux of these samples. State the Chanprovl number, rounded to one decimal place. 12.9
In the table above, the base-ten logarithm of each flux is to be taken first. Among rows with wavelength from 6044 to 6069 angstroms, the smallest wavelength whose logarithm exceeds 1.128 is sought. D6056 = 6060.0 angstroms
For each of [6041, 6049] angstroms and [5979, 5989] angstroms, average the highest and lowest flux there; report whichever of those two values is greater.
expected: 13.2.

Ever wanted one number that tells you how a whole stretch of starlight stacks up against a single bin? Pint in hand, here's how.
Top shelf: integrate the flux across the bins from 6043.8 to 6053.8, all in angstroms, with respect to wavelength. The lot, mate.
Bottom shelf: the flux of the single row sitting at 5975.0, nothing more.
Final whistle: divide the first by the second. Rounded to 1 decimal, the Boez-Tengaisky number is 10.3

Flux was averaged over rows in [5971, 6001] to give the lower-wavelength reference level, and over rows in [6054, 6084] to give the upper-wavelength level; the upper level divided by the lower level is 0.99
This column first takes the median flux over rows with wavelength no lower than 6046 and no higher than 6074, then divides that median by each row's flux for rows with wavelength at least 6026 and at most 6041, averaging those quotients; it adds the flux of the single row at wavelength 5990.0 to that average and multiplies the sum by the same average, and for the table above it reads 12.9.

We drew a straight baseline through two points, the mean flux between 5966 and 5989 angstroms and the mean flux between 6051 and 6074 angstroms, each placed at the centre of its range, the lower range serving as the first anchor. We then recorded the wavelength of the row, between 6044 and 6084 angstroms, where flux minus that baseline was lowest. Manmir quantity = 6082.5 angstroms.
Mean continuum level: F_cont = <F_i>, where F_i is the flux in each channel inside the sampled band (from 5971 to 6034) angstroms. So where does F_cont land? 13.5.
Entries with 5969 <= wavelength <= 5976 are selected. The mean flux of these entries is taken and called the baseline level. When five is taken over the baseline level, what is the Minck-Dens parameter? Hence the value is 0.398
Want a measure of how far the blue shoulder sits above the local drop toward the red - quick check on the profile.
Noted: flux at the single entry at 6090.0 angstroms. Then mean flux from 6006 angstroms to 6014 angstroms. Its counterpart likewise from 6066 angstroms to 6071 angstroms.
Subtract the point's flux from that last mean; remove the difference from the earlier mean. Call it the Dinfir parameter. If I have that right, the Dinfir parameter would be 13.3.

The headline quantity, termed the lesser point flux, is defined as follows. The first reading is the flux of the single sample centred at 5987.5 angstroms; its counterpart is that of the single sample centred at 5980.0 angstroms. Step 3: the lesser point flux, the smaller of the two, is 13.1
